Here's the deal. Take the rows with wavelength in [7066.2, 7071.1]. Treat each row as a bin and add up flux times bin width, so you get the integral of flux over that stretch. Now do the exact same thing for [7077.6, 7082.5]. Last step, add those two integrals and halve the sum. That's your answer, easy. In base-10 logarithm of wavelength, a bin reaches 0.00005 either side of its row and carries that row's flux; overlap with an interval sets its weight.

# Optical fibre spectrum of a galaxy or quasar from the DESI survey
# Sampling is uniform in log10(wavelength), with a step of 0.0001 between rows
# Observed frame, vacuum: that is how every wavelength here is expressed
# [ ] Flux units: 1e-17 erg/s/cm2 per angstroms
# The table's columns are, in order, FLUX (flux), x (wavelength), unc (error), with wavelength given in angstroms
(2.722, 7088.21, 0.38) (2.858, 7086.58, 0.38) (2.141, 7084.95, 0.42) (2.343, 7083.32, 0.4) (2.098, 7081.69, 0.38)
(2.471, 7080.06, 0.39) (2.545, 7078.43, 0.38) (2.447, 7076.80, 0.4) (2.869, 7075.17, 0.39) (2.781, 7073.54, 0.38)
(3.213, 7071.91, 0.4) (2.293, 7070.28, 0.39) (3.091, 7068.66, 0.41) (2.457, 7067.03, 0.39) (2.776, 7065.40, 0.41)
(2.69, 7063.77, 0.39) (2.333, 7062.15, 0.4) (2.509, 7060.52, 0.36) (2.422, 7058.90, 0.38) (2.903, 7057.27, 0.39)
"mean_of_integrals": 12.2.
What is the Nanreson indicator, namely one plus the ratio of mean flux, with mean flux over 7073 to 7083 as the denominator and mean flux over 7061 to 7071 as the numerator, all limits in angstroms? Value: 2.03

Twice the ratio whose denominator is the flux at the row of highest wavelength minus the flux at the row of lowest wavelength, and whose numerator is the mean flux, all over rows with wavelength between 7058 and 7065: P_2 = 19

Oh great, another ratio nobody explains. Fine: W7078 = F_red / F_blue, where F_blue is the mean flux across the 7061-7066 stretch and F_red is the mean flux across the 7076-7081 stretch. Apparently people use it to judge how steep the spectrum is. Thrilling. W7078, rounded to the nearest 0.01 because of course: 0.96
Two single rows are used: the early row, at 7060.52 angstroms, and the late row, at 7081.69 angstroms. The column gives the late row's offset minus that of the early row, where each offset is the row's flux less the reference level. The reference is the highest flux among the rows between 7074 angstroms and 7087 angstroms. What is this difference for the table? -0.4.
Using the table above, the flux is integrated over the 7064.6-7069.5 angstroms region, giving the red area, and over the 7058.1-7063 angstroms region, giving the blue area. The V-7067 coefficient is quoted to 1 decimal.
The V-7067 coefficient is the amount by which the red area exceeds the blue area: 1.7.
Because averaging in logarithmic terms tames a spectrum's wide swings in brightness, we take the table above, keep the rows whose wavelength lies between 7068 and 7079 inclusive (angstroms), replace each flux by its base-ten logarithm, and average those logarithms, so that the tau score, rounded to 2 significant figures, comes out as 0.44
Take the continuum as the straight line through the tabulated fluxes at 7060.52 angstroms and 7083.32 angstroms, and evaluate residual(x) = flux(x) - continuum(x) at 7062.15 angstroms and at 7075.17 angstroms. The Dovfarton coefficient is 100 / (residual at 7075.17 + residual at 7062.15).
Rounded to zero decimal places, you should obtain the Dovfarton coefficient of 331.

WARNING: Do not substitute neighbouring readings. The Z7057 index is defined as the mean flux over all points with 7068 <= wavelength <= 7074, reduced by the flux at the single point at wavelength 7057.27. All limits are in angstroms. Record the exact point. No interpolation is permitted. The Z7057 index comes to -0.1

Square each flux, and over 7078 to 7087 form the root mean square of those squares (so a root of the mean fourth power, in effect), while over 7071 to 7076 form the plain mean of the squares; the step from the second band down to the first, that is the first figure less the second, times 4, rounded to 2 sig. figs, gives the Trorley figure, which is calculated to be -11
